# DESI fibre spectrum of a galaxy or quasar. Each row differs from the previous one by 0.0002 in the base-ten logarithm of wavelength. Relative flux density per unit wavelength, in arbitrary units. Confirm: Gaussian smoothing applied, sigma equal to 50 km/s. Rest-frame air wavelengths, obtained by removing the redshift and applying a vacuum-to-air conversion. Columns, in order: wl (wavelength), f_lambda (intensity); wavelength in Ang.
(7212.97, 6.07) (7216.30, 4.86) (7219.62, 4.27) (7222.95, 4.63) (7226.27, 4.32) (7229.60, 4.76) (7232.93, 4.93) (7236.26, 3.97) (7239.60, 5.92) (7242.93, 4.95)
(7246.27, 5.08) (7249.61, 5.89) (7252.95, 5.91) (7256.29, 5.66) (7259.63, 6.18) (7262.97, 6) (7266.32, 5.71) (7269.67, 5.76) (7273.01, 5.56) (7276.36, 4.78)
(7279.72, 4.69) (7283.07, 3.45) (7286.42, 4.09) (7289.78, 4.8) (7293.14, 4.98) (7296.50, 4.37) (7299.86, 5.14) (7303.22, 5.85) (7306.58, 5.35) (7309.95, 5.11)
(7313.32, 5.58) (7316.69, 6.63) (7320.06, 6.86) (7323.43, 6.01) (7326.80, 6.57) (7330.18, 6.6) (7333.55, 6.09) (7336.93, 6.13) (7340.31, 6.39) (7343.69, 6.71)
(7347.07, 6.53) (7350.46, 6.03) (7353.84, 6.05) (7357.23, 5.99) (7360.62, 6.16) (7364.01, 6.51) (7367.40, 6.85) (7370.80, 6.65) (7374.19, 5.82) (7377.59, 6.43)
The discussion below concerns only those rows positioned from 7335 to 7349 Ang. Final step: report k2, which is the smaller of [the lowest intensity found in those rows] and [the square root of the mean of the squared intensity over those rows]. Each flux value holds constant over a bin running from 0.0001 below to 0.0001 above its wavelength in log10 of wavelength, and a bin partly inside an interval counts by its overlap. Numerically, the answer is 6.1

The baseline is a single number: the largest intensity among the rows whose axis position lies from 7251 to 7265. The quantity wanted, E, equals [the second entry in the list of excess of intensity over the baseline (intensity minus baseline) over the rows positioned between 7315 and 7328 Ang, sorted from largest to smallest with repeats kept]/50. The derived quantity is 0.009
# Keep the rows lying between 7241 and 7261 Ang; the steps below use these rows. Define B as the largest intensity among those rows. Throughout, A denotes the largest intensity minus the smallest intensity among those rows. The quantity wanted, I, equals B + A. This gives 7.41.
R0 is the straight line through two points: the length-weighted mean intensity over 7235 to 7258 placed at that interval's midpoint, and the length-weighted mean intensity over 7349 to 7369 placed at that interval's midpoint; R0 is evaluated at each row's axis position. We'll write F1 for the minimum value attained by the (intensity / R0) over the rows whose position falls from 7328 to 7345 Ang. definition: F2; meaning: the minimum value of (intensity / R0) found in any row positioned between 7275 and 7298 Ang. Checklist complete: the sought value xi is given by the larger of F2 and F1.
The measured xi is 1.00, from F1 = 1.00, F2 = 0.61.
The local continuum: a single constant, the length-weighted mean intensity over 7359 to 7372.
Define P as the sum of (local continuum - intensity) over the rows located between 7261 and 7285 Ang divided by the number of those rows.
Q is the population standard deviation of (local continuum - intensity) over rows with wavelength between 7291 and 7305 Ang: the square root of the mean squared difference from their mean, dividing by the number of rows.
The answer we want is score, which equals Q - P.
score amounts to -0.88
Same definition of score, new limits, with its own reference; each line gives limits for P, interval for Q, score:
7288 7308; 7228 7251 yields -0.83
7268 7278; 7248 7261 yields -0.99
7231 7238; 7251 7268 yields -1.90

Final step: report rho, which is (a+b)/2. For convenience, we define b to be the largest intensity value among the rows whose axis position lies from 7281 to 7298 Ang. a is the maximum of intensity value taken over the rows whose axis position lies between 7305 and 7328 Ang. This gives 5.92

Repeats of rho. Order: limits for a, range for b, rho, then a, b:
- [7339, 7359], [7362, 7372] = 6.78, 6.71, 6.85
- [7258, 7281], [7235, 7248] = 6.05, 6.18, 5.92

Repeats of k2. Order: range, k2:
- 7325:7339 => 6.1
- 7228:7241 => 4.0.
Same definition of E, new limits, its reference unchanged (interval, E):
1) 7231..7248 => -0.022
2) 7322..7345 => 0.008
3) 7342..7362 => 0.007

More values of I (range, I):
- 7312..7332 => 8.14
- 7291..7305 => 7.33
